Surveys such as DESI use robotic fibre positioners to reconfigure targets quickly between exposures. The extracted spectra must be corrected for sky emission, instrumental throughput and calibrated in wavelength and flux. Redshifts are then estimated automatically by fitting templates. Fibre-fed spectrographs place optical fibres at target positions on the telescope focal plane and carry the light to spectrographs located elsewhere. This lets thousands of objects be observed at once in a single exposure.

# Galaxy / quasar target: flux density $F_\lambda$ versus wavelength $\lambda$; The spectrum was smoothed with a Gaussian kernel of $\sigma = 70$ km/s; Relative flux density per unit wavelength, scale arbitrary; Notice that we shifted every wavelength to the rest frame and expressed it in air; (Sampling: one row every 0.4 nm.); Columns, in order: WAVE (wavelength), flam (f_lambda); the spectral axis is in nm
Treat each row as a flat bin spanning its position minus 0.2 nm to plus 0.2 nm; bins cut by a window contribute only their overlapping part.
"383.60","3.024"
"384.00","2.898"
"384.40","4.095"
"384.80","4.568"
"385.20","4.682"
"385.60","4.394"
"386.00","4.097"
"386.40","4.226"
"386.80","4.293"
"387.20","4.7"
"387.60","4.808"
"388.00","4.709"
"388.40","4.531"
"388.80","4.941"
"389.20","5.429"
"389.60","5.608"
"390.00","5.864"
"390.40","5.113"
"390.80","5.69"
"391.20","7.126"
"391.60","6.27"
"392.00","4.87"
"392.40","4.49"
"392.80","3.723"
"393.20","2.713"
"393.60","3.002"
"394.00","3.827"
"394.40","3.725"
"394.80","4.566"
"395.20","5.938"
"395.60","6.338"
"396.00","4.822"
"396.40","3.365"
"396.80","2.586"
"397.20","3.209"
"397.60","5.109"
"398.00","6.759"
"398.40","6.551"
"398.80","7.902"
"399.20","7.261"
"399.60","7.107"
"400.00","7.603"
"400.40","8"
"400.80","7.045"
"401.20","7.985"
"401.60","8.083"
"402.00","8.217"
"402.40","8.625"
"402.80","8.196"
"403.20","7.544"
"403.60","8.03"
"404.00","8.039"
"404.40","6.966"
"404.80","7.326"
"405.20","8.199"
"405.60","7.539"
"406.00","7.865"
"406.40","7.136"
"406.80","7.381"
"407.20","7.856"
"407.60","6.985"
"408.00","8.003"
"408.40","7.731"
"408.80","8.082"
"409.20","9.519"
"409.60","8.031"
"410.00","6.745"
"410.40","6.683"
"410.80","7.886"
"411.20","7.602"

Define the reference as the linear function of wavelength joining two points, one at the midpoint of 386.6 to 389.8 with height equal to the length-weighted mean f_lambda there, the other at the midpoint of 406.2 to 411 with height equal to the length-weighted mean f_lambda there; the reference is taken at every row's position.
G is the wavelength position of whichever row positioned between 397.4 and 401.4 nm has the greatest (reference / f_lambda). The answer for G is 397.60 nm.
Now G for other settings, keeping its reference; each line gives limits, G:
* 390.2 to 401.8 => 396.80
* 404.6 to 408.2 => 407.60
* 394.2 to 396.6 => 396.40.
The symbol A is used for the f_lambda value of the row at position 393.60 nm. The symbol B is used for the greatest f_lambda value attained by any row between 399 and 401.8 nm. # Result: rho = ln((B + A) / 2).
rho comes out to 1.71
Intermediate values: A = 3.002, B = 8.083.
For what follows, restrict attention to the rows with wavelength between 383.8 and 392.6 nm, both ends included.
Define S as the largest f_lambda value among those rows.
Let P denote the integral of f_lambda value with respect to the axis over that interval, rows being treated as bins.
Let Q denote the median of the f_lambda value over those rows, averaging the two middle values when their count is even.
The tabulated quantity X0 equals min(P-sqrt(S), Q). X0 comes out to 5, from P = 43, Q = 5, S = 7.126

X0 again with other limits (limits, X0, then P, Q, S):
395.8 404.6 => 7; 60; 7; 8.625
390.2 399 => 5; 43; 5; 7.902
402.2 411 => 8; 68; 8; 9.519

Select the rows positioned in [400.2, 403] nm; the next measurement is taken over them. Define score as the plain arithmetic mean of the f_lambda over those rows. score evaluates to 8.0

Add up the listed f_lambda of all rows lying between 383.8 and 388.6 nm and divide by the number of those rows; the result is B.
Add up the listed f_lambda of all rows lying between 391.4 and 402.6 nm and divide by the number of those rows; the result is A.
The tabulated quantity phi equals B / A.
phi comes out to 0.76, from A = 5.7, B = 4.3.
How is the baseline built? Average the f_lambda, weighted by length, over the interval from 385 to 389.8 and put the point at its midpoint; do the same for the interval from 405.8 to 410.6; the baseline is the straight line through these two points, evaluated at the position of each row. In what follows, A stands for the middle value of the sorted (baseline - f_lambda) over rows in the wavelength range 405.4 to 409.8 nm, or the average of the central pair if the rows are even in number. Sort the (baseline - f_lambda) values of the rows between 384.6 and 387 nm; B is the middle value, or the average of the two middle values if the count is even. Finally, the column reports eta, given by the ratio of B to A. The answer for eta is -0.8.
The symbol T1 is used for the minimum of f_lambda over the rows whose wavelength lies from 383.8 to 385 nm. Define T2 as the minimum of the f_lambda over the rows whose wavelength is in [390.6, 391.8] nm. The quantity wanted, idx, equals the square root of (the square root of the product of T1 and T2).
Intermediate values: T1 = 2.898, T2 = 5.69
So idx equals 2.02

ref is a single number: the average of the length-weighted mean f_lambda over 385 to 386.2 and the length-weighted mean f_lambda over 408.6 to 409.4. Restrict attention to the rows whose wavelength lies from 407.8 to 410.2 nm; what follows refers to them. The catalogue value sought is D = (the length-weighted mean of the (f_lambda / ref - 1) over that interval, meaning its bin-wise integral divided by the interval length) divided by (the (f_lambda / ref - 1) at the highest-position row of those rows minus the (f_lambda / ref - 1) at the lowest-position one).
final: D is -1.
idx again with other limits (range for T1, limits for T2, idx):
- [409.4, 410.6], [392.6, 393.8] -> 2.06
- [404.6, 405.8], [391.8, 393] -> 2.29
